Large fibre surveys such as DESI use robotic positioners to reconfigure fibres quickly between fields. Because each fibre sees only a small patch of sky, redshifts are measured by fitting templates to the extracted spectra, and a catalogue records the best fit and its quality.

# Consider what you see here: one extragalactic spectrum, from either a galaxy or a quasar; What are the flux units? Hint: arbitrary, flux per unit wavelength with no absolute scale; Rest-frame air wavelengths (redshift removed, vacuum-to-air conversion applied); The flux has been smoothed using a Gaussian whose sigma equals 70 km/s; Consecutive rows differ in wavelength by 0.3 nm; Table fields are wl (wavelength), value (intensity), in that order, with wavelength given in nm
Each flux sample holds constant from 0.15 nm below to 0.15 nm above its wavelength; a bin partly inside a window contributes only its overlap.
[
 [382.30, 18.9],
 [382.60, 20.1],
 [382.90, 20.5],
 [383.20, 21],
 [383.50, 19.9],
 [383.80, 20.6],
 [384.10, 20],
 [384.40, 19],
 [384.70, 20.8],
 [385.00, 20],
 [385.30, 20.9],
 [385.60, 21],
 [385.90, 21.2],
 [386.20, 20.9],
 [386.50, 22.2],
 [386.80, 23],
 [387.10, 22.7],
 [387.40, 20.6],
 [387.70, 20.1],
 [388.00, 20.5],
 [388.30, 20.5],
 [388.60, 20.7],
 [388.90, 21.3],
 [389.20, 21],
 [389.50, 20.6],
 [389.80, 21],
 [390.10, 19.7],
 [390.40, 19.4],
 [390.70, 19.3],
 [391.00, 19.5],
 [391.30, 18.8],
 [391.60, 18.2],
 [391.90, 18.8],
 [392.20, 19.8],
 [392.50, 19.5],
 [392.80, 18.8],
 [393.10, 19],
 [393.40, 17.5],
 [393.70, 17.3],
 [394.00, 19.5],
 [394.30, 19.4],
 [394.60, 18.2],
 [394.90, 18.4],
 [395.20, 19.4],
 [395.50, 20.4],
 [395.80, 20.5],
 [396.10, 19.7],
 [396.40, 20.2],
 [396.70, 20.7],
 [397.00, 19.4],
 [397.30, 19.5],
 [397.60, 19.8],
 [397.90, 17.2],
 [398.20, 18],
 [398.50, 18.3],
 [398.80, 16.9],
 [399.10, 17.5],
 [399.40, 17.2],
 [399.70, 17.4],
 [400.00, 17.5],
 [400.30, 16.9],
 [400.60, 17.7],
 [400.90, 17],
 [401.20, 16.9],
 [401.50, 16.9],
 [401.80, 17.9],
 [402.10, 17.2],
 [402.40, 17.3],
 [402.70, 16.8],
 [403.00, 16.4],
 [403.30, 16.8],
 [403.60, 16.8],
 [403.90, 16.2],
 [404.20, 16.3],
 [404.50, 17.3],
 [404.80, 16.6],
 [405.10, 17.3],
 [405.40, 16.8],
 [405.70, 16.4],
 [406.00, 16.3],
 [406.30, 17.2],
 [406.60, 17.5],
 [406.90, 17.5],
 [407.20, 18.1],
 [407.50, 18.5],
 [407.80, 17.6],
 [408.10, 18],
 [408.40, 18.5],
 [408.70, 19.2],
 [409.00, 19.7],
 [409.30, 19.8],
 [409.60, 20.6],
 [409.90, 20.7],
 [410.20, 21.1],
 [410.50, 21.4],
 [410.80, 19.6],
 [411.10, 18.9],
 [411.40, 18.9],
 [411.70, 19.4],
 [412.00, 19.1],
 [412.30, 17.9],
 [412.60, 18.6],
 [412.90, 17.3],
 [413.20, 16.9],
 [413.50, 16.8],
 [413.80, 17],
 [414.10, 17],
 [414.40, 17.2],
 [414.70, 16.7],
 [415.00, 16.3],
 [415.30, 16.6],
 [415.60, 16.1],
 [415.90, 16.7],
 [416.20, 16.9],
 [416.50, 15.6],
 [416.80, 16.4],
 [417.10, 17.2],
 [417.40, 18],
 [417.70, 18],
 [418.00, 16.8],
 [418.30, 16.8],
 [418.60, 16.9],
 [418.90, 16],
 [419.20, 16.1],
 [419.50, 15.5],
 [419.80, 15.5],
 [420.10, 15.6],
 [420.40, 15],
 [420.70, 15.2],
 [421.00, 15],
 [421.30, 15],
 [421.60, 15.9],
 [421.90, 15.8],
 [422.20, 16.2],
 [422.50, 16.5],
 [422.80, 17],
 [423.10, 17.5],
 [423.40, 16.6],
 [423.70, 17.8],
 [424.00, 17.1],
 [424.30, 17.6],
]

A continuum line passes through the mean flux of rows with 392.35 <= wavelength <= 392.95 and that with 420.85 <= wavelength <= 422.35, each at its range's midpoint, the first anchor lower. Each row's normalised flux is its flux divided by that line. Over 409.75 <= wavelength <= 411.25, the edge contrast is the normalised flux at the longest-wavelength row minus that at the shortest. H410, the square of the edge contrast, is 0.0092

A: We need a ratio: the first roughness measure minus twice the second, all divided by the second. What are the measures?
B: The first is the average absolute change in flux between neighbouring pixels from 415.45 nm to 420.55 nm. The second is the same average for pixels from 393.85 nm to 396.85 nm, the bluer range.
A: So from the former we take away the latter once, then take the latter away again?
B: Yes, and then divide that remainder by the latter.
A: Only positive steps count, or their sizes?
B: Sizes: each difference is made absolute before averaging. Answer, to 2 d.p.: -1.16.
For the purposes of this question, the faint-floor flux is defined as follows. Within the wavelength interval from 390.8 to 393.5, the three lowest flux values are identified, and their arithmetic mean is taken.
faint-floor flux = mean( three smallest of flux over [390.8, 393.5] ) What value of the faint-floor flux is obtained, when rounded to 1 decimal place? 18.2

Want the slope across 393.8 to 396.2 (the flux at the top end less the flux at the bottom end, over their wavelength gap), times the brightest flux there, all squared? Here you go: 4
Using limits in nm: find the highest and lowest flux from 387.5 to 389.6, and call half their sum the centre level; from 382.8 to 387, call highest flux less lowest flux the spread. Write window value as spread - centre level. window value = -16.7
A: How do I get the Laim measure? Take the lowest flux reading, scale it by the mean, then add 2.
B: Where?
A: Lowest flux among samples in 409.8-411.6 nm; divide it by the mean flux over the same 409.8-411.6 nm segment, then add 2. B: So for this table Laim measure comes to 2.94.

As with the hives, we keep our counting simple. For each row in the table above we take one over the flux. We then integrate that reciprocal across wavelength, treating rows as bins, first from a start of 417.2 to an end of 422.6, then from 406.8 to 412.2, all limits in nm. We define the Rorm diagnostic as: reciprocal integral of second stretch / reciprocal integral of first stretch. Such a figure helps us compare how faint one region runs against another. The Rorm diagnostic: 0.84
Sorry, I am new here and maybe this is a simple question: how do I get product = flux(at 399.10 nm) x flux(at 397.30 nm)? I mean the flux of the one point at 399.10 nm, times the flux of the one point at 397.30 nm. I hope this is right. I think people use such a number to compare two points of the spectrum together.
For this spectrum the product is 341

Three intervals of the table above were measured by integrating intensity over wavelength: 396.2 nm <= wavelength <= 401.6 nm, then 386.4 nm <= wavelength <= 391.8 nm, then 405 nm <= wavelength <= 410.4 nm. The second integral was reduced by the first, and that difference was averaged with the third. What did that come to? 56.2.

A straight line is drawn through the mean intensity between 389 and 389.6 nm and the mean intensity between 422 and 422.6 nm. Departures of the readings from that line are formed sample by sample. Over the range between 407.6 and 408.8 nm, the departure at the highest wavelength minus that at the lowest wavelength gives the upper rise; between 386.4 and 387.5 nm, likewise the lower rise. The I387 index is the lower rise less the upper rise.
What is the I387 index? -3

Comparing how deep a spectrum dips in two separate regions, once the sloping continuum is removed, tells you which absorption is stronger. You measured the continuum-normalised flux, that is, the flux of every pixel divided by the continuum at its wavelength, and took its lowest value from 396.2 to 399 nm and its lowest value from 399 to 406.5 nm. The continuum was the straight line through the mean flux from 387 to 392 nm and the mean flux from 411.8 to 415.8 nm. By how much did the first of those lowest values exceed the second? 0.008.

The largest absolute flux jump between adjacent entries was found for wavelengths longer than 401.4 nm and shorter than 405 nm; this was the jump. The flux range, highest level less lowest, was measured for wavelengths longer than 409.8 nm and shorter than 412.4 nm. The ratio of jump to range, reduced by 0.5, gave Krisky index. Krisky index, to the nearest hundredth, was -0.21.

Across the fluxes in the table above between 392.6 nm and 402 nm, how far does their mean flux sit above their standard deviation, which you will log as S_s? 17.2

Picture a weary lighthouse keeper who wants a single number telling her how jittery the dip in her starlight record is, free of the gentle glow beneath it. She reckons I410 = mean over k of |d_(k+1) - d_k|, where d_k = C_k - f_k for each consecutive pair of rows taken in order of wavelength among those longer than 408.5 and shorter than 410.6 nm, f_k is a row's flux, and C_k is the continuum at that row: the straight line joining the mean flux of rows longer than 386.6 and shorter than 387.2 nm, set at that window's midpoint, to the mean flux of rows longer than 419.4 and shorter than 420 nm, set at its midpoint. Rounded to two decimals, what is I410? 0.43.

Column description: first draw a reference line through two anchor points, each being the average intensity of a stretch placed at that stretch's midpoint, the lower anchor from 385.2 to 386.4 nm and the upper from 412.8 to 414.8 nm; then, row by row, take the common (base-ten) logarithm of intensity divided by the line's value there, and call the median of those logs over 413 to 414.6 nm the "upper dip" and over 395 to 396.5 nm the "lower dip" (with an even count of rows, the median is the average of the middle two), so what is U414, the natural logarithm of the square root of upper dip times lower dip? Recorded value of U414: -6.0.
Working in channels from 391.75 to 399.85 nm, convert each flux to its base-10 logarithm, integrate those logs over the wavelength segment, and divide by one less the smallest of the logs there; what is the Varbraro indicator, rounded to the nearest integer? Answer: -45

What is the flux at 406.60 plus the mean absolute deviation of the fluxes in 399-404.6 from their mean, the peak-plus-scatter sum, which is 17.9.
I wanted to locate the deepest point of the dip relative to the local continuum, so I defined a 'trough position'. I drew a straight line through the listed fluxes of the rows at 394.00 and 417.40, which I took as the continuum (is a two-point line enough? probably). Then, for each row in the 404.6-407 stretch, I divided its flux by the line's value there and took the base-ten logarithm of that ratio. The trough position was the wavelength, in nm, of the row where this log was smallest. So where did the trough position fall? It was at 406.00 nm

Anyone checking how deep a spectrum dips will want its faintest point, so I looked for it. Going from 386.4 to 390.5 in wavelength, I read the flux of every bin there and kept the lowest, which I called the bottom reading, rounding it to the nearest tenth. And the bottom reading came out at 19.4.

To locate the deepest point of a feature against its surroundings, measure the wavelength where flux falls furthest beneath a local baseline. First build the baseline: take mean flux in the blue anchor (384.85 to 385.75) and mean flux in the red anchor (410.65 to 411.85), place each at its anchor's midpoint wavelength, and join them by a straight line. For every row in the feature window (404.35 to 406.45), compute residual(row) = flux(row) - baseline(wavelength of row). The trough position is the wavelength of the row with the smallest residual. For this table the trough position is 406.00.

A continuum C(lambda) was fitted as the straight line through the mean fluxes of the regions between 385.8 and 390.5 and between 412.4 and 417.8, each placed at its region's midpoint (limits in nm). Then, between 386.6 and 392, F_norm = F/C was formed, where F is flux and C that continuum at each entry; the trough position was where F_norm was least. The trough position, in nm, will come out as 391.60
